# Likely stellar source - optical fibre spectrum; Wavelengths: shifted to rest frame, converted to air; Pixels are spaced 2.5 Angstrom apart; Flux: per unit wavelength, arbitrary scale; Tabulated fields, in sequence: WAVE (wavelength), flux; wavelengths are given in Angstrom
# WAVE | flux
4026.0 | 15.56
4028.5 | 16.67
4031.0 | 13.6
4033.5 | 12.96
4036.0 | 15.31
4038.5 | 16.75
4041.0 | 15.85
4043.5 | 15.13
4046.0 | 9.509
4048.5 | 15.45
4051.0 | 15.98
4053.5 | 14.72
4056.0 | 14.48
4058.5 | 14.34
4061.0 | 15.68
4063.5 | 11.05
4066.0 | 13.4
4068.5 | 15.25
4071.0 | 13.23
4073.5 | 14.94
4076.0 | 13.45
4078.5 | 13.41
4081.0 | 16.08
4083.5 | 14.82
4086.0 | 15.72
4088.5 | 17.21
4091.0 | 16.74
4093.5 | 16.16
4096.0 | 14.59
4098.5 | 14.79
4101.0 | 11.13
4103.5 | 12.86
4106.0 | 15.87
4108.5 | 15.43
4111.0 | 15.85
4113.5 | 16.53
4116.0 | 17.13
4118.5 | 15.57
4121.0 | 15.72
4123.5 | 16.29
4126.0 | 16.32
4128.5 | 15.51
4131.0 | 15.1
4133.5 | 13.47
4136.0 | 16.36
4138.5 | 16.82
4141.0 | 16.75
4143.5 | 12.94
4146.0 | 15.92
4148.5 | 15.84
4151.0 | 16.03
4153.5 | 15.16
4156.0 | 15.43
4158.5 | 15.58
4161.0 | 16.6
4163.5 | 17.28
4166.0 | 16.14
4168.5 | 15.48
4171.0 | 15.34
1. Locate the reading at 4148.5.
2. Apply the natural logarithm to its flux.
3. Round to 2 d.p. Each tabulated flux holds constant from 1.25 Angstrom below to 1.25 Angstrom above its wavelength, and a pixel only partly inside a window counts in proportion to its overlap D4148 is 2.76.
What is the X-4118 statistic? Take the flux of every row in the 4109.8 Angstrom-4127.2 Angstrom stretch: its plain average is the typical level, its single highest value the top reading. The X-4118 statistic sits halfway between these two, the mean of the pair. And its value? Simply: 16.7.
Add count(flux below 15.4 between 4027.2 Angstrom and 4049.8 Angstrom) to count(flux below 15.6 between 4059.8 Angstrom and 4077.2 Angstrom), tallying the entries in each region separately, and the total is 11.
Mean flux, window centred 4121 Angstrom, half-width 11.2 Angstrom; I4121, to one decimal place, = 16.0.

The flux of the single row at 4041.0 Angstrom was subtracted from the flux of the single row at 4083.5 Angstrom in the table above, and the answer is -1.0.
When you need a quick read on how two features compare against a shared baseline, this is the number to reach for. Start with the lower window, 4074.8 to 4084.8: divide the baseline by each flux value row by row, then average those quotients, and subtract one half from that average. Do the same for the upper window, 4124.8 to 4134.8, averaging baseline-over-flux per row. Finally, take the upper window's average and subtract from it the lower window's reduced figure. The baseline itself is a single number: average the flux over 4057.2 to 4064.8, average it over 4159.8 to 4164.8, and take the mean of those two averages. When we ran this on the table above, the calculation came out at 0.45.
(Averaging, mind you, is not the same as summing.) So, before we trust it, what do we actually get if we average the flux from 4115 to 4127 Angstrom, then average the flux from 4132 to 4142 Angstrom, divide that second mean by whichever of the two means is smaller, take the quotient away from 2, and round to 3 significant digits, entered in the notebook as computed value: 1.00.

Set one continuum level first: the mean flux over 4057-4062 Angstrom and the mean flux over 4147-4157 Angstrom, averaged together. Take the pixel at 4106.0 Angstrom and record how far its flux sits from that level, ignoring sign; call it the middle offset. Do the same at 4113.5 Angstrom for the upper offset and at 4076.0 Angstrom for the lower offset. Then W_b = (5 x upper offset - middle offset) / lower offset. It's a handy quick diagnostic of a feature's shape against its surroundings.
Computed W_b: 3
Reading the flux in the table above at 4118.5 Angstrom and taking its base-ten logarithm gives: 1.19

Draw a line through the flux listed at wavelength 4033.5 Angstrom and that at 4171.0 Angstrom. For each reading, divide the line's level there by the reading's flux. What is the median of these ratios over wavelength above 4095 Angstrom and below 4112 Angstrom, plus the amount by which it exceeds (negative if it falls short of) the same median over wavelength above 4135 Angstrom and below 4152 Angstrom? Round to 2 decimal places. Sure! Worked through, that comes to 0.97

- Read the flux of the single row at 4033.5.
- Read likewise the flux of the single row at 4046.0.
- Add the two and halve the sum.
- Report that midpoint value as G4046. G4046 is 11.2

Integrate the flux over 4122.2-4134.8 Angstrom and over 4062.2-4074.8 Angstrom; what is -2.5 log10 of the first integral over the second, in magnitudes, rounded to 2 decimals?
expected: -0.13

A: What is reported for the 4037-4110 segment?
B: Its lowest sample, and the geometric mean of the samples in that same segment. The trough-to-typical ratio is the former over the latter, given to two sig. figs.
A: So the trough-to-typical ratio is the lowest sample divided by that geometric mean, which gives 0.66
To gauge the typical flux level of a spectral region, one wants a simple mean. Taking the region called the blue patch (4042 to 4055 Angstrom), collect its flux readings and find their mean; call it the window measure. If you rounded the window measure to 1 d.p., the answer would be 14.2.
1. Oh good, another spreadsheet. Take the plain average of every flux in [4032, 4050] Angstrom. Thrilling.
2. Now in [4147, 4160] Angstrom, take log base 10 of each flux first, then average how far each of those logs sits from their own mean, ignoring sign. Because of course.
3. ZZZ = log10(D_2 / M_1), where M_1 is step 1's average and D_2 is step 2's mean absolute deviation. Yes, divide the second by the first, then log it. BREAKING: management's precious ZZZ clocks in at -3.30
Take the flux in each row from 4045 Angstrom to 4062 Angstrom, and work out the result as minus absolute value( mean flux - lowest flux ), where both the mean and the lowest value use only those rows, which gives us -4.8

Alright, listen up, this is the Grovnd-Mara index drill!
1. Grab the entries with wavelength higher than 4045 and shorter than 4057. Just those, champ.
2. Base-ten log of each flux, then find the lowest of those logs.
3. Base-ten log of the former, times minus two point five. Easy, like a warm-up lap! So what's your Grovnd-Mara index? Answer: 0.024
